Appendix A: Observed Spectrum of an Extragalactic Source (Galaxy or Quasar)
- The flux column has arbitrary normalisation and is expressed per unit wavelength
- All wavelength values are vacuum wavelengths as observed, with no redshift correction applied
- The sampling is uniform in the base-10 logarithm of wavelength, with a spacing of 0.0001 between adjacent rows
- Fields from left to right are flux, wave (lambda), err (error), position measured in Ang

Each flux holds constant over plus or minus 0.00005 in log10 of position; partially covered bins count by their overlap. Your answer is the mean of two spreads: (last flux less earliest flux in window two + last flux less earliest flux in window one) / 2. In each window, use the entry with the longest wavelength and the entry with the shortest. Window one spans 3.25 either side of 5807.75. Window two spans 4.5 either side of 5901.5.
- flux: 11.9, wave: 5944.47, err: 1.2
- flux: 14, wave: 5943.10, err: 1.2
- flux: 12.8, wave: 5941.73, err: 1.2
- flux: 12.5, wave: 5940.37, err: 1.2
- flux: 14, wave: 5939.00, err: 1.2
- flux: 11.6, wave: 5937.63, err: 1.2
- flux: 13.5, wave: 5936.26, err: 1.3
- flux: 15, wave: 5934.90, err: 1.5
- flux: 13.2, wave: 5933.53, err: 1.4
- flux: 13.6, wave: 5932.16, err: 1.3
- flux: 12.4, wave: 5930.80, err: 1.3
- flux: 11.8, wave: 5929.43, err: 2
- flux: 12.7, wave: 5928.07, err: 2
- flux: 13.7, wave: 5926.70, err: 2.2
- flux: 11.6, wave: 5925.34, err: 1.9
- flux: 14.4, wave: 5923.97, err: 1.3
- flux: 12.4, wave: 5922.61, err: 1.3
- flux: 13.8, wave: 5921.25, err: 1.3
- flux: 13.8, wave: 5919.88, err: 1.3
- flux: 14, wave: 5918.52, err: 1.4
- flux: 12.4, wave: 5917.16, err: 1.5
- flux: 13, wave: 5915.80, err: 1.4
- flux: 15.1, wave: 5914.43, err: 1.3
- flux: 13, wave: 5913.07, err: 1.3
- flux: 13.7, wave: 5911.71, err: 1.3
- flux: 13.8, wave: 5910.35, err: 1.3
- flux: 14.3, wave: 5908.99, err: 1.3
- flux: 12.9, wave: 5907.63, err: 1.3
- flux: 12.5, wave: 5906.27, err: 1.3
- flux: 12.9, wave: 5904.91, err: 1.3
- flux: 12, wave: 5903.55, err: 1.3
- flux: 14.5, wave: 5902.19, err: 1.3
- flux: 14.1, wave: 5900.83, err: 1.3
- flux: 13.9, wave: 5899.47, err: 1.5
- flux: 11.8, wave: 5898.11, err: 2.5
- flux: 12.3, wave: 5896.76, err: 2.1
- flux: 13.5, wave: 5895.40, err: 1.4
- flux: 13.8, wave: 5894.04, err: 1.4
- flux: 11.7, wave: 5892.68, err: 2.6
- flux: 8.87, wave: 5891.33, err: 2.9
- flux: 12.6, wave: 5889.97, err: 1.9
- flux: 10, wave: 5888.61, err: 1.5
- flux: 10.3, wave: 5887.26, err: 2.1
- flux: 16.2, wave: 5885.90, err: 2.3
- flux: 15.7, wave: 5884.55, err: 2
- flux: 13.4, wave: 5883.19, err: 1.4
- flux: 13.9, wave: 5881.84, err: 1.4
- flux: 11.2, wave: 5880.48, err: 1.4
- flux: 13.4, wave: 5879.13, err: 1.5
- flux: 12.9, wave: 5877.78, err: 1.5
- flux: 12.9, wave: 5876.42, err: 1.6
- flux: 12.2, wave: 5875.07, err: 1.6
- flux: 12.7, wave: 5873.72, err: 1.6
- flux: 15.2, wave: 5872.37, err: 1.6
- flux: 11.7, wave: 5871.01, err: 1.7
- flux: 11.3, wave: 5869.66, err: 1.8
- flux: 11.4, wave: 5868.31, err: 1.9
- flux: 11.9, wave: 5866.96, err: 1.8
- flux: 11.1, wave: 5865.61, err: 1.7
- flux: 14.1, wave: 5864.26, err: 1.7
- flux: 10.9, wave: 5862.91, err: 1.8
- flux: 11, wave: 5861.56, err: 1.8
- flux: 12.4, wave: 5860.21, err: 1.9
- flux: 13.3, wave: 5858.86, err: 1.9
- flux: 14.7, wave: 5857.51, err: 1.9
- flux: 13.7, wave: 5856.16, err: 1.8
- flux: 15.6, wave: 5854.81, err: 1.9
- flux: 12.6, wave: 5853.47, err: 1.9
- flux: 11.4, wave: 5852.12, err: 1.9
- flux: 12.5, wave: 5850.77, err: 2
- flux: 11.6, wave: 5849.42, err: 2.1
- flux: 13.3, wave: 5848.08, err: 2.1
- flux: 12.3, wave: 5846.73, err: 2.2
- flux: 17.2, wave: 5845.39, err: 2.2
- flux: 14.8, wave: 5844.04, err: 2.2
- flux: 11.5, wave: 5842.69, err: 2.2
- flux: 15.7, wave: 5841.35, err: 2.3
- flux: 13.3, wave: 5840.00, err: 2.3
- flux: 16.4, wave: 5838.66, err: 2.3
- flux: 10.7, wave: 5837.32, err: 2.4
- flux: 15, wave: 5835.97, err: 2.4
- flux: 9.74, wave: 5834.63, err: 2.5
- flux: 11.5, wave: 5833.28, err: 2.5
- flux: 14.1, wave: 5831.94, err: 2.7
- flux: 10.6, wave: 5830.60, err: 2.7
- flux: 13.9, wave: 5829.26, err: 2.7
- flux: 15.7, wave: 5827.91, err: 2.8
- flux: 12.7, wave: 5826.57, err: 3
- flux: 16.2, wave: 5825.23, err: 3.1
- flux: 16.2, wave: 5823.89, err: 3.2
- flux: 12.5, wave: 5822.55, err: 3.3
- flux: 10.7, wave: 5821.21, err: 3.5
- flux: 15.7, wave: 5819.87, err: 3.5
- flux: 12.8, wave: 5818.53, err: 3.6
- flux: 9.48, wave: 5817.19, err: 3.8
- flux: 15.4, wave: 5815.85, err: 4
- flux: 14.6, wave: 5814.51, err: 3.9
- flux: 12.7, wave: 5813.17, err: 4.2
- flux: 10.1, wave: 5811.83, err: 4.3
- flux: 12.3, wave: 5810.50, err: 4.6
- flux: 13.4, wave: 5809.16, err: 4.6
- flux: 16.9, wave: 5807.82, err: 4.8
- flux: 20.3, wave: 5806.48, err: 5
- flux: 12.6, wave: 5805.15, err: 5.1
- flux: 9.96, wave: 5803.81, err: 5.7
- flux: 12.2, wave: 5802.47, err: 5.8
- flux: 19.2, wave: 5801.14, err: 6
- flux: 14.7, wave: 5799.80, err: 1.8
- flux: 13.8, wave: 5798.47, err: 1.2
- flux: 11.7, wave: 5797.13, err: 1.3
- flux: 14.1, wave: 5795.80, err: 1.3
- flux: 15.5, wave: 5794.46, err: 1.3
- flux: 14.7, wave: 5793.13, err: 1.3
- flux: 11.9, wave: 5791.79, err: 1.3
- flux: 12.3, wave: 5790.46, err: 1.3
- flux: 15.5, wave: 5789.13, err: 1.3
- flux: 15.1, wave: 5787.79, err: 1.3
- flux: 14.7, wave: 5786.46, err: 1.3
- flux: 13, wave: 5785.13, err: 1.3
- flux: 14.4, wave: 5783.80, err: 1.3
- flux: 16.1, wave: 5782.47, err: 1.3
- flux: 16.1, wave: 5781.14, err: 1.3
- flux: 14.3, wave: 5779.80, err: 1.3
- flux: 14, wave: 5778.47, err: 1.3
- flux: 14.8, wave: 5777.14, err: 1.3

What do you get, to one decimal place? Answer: 0.4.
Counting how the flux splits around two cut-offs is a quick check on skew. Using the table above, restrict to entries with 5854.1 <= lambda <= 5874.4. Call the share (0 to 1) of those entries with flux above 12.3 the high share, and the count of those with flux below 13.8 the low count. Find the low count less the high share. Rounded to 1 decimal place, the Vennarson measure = 10.5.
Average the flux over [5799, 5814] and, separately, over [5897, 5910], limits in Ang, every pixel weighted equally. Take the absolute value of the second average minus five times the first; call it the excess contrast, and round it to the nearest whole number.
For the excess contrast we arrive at 57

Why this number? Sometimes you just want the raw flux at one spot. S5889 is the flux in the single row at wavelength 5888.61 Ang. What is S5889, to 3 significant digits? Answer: 10.0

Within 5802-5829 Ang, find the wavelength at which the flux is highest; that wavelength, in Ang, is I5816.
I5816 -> 5806.48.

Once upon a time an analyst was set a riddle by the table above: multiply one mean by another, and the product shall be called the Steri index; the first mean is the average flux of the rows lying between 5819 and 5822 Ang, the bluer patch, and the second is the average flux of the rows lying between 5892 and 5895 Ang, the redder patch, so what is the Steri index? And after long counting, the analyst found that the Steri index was 168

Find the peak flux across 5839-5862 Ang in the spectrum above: 17.2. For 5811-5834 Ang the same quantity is 16.2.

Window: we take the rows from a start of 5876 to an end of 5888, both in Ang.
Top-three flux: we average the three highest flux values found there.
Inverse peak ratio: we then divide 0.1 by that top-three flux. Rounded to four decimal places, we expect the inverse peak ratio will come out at 0.0066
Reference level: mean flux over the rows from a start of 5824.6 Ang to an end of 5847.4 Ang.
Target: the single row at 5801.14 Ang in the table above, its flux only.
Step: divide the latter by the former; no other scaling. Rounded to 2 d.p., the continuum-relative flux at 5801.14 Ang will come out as 1.41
